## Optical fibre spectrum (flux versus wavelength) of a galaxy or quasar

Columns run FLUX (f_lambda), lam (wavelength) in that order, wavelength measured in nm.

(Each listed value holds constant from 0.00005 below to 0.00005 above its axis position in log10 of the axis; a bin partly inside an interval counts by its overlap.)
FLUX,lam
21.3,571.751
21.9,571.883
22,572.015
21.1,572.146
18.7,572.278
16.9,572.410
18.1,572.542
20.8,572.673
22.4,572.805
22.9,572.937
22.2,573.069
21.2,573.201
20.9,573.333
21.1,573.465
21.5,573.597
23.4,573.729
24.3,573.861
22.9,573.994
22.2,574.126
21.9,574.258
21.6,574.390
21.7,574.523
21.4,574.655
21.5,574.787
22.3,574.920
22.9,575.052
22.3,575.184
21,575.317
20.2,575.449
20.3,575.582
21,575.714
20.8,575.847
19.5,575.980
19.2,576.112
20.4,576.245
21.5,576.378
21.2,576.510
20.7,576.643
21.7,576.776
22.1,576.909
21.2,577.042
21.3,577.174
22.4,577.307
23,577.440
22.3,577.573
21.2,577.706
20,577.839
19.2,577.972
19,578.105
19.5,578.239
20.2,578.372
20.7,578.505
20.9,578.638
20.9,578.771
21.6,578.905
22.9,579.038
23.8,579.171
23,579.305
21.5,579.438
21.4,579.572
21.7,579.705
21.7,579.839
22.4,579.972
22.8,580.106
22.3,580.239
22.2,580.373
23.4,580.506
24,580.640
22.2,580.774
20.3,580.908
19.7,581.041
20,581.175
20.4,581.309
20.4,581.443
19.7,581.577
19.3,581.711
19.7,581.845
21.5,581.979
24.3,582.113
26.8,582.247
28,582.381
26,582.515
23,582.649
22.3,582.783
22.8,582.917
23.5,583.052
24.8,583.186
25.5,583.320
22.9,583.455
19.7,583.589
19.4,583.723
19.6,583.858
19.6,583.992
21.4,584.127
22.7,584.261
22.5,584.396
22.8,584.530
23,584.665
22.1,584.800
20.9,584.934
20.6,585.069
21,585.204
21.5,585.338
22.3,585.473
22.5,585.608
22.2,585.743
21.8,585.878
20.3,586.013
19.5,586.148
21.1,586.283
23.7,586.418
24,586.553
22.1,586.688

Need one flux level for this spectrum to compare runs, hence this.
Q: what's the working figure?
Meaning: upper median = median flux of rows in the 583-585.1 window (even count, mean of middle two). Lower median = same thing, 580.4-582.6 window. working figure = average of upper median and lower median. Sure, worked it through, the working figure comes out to 21.6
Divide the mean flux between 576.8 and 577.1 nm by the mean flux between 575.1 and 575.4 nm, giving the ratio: 1.00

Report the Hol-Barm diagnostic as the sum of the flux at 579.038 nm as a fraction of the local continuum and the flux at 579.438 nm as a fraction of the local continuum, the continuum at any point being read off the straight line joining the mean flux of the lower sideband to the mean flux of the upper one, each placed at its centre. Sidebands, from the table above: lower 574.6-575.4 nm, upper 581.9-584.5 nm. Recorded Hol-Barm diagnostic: 1.98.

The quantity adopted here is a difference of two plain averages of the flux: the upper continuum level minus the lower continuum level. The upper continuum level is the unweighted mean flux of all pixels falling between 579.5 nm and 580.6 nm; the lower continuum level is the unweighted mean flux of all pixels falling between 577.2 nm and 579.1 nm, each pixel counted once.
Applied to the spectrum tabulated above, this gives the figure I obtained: 1.3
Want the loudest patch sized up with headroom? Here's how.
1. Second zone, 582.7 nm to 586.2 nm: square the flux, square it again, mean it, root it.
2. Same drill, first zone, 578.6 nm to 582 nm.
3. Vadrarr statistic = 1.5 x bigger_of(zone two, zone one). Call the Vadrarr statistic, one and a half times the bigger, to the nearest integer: 725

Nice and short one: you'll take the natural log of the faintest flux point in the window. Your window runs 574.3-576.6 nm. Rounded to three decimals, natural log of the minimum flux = 2.955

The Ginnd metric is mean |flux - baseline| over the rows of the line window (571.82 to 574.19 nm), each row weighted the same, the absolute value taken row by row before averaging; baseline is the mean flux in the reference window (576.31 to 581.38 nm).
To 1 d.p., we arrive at 1.3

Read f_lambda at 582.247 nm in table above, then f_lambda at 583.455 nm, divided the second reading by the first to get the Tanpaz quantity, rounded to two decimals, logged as 0.85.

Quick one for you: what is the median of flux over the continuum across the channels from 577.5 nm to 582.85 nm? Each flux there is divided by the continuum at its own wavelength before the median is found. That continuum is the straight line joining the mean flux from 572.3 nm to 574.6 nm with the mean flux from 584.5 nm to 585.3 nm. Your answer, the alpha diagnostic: 1.00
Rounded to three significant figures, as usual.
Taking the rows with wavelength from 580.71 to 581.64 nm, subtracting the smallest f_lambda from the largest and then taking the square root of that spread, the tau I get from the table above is 1.58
